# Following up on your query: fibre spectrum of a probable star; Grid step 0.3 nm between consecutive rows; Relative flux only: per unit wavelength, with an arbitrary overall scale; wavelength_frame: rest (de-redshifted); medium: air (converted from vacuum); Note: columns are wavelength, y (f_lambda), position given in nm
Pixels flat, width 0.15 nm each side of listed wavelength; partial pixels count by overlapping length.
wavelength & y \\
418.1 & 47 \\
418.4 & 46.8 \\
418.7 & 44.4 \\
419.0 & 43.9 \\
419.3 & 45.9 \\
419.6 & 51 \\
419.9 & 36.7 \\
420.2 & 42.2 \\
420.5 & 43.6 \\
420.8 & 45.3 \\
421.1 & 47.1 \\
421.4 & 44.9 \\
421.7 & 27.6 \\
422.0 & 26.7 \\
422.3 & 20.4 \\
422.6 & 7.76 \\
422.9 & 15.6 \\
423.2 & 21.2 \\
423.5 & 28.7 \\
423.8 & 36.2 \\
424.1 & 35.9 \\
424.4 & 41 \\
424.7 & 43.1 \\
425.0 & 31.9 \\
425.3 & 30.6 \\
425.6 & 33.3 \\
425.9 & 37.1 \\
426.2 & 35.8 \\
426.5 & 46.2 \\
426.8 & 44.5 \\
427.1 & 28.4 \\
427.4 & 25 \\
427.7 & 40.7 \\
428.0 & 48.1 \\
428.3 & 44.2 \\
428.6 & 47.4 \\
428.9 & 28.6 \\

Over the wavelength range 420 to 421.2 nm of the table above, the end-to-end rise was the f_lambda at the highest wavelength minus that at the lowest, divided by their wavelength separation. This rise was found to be 5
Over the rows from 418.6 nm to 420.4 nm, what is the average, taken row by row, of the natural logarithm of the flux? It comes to 3.78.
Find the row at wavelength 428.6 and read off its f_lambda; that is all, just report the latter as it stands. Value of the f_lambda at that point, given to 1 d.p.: 47.4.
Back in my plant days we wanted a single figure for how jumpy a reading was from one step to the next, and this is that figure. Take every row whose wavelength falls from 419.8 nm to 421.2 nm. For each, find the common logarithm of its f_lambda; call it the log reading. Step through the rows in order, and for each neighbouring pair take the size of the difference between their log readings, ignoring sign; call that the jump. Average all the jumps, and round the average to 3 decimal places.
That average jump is 0.027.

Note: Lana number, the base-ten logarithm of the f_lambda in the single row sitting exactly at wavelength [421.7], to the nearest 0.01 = 1.44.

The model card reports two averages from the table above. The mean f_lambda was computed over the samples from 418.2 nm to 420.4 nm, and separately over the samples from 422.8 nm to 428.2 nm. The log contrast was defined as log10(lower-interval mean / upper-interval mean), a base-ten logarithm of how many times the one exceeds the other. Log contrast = 0.11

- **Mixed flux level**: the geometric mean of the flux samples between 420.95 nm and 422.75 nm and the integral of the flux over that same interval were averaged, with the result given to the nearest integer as 39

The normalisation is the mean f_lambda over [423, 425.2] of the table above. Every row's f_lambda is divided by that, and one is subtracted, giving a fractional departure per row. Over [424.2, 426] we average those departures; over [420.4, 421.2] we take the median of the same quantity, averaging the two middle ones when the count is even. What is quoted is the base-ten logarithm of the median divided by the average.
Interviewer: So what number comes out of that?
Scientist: 0.7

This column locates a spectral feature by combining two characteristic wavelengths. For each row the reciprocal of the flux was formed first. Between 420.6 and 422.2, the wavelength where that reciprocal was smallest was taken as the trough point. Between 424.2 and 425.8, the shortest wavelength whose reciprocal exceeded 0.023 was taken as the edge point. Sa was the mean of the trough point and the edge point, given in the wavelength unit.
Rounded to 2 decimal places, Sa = 422.75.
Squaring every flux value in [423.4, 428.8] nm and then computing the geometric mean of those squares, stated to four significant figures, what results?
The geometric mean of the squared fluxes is 1370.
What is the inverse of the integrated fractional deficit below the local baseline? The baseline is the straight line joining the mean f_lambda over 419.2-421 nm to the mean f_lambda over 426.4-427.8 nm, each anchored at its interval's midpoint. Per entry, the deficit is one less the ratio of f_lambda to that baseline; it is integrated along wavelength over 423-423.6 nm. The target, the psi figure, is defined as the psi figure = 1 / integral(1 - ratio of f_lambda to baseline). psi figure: 4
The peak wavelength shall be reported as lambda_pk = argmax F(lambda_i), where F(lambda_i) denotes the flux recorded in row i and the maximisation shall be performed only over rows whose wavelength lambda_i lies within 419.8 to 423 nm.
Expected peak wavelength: 421.1 nm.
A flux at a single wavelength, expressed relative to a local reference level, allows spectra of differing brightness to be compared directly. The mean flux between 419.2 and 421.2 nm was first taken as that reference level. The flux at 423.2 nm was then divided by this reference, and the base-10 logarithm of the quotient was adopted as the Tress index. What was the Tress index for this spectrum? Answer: -0.32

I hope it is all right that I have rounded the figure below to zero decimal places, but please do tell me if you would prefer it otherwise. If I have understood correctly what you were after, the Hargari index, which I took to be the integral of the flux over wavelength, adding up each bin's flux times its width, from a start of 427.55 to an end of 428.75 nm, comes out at 54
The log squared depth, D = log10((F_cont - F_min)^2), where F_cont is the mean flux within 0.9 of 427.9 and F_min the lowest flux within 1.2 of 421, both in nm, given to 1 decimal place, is 2.2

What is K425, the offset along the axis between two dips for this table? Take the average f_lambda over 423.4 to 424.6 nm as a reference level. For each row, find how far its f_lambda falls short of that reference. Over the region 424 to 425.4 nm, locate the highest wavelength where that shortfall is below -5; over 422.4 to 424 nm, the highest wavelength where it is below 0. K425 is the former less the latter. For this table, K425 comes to 0.90 nm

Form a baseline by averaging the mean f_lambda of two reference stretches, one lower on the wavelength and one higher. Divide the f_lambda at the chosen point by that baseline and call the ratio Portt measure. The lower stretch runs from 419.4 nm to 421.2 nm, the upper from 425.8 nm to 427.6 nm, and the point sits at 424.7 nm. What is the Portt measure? 1.07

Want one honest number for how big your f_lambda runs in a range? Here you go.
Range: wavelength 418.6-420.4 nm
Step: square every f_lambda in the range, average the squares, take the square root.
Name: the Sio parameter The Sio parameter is 44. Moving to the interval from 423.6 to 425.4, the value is 37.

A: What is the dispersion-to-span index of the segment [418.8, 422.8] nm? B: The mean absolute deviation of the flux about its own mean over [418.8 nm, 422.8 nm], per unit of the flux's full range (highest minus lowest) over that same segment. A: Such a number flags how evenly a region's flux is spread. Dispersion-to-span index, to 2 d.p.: 0.24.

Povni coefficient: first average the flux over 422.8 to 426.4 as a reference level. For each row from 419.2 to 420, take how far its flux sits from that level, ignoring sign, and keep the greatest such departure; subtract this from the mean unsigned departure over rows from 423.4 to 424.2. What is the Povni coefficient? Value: -15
